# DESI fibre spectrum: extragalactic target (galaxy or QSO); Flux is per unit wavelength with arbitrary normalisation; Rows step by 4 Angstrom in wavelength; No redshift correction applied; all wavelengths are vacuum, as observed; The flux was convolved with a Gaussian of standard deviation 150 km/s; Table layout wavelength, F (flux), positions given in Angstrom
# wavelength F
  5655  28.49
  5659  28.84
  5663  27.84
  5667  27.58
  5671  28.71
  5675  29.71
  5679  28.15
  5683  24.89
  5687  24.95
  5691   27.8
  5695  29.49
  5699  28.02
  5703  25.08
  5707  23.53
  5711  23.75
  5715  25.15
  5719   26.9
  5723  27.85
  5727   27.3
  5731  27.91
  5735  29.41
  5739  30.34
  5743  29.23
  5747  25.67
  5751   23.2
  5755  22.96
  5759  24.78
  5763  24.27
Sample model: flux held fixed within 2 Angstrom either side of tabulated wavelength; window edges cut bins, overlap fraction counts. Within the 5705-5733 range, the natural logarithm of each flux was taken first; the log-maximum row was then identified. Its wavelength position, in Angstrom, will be 5731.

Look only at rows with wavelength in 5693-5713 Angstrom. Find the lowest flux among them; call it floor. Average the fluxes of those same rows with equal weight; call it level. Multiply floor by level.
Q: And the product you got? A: 611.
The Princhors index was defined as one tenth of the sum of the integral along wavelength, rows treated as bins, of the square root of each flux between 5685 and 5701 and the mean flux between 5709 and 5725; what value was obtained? 11.0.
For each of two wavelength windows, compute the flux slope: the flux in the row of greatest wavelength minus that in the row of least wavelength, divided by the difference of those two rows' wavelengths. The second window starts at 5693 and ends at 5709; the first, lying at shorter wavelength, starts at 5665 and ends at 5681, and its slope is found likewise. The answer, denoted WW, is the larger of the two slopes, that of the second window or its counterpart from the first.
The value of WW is 0.05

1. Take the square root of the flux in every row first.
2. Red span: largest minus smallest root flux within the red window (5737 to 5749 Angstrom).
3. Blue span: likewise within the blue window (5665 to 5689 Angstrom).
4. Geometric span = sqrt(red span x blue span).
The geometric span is 0.45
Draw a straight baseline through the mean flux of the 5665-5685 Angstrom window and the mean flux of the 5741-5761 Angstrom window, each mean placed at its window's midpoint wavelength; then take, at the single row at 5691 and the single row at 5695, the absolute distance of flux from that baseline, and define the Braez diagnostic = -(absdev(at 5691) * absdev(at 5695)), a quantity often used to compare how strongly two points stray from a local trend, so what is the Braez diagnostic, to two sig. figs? -1.3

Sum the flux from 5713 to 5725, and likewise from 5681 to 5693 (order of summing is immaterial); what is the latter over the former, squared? 0.94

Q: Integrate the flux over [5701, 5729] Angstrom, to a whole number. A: 718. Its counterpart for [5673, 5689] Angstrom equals 431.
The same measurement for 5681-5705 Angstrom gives 641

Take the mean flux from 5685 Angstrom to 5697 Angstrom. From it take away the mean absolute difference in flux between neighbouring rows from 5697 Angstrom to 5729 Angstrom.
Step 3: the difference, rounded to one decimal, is 26.1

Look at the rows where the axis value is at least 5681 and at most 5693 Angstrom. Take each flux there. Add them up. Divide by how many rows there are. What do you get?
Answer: 25.9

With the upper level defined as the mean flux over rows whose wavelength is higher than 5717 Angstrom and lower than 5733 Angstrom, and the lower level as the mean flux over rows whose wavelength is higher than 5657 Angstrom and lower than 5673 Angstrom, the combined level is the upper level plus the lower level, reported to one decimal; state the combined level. 55.7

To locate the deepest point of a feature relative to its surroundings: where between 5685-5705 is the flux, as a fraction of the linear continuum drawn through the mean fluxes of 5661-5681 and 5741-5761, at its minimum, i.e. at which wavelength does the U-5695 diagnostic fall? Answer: 5687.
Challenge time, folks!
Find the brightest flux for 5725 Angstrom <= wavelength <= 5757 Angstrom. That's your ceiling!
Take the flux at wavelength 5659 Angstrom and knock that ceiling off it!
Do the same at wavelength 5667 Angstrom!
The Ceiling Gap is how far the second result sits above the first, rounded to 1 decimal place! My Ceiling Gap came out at -1.3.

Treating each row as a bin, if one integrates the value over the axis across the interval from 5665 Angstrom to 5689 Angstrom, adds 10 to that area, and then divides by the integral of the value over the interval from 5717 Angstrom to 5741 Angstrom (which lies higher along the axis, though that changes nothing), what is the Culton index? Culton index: 0.98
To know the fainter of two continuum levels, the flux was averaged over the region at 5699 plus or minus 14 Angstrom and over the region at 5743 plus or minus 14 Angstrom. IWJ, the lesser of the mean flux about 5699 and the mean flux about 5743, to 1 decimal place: 26.1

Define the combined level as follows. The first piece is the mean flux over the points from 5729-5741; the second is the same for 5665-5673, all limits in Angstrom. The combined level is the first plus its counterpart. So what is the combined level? 57.4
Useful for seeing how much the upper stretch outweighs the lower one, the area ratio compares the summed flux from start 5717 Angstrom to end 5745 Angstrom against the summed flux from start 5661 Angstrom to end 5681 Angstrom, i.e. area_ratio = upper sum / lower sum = 1.4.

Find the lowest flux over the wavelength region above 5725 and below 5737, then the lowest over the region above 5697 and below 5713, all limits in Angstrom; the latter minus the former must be -3.8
